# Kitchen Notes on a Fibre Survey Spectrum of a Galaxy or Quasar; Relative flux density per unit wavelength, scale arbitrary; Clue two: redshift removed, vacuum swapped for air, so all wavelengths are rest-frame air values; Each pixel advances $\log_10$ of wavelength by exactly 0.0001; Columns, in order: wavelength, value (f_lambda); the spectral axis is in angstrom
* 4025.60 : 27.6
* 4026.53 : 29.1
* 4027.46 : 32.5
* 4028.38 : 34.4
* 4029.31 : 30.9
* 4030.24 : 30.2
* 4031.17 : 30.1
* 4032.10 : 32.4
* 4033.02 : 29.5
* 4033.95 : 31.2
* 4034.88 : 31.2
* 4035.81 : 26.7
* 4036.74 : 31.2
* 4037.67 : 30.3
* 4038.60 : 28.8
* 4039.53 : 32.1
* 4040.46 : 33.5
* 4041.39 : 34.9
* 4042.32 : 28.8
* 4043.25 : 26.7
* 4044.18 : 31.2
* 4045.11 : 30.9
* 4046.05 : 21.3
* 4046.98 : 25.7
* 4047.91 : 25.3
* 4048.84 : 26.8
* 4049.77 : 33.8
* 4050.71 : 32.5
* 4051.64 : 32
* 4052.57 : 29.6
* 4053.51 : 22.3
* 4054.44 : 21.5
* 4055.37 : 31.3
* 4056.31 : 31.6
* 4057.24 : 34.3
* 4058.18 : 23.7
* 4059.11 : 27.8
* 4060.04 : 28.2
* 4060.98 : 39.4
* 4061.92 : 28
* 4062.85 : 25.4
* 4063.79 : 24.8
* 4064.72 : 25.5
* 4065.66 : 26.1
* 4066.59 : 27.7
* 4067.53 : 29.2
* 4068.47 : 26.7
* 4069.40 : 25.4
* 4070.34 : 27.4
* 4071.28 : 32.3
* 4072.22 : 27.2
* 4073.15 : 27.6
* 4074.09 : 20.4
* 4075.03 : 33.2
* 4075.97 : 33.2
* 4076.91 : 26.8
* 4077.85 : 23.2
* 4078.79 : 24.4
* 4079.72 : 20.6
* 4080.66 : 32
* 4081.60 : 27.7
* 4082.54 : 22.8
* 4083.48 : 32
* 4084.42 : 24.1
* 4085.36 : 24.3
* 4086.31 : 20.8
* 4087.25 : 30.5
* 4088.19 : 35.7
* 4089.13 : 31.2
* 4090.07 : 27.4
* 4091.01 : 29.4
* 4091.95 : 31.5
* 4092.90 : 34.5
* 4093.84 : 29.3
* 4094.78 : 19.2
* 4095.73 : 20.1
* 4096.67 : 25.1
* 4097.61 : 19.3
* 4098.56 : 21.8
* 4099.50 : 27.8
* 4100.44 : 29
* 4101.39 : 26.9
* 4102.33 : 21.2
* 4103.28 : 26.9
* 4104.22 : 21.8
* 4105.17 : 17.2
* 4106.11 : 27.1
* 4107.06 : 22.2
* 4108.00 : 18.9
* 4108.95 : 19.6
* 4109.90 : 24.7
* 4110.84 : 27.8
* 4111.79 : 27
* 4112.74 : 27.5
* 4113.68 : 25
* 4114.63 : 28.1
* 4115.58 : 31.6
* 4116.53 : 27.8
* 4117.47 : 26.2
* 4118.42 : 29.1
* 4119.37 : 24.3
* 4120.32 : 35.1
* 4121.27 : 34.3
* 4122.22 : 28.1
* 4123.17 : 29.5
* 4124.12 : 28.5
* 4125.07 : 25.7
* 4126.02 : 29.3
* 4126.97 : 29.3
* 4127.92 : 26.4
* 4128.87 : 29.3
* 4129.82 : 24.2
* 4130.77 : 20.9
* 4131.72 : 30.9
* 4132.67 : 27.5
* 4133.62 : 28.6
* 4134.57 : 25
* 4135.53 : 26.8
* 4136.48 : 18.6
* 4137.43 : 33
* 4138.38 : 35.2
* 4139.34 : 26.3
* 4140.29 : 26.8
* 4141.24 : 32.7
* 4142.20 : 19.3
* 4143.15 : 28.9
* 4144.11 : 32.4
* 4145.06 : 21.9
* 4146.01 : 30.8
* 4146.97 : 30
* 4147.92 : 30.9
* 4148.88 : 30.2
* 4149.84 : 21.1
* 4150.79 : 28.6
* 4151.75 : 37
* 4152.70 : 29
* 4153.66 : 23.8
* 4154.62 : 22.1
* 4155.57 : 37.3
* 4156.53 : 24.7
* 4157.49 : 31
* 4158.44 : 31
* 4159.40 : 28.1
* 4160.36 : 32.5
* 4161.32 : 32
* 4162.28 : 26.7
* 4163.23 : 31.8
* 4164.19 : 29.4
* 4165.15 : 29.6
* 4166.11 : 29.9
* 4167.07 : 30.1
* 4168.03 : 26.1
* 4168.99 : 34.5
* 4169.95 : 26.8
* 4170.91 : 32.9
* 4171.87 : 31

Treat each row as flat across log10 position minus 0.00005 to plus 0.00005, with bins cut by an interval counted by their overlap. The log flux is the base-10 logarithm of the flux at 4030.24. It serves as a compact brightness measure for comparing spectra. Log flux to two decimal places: 1.48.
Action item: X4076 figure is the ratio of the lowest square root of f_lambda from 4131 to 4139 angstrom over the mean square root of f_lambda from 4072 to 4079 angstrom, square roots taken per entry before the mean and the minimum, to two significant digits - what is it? 0.83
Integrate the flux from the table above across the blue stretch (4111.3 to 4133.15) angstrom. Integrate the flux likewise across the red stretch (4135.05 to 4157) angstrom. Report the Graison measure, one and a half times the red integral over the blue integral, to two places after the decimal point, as 1.51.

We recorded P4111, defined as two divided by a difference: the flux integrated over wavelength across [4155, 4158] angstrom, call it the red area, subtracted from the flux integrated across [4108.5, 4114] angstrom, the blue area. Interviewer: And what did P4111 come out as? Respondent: 0.04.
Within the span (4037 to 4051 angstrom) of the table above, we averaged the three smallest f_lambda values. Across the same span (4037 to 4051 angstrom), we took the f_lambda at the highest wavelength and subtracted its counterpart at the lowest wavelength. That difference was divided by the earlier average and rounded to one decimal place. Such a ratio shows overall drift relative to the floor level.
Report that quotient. 0.1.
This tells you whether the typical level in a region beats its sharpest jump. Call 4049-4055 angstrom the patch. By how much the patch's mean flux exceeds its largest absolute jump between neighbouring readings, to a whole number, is 21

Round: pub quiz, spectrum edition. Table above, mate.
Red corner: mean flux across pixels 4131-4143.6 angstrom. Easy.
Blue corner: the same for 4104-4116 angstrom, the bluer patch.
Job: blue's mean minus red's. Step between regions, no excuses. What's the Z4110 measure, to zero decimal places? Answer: -3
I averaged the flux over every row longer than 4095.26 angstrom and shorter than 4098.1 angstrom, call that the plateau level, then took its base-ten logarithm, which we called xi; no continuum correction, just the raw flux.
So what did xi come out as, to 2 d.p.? 1.33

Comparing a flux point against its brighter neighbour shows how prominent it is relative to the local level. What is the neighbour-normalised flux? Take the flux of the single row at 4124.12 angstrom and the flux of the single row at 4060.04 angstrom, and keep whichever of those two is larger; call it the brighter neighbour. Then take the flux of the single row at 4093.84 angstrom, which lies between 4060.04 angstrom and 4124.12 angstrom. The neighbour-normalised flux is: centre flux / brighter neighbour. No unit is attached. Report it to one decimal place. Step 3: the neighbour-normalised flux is 1.0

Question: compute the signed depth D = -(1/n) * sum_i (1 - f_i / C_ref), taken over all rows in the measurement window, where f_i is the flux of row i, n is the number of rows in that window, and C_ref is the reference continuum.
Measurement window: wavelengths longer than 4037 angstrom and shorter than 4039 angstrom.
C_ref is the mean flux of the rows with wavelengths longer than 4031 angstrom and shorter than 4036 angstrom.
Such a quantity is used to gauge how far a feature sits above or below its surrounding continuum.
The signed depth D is -0.02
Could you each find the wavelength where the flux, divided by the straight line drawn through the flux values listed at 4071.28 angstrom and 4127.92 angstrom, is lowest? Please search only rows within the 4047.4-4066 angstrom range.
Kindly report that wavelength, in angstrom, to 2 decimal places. 4054.44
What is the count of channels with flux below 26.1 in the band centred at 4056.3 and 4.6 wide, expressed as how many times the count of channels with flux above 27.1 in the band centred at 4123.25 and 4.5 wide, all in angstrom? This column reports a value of 0.5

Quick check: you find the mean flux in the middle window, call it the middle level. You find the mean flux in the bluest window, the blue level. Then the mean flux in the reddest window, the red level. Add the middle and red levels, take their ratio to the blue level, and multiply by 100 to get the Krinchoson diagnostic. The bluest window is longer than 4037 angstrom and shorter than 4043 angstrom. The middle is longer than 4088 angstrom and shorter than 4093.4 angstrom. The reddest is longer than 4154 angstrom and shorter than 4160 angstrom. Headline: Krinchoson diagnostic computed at 193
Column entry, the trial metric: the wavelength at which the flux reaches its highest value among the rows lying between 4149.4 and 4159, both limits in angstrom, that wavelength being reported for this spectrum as 4155.57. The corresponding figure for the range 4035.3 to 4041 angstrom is 4040.46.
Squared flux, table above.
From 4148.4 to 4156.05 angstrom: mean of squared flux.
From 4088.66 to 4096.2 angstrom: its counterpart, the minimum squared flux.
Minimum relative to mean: 0.43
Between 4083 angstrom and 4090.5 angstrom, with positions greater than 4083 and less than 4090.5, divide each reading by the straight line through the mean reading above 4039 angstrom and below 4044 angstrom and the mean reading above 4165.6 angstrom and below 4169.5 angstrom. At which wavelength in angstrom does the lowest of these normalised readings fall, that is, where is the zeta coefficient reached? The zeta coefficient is 4086.31 angstrom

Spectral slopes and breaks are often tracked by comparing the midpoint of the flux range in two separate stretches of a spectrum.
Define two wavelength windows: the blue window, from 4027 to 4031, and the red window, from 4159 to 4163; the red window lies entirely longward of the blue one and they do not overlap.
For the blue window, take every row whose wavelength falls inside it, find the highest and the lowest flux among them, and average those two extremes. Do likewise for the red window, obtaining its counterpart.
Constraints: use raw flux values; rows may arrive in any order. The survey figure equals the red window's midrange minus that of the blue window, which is -2.7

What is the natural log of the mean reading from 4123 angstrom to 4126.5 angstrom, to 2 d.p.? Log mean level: 3.34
